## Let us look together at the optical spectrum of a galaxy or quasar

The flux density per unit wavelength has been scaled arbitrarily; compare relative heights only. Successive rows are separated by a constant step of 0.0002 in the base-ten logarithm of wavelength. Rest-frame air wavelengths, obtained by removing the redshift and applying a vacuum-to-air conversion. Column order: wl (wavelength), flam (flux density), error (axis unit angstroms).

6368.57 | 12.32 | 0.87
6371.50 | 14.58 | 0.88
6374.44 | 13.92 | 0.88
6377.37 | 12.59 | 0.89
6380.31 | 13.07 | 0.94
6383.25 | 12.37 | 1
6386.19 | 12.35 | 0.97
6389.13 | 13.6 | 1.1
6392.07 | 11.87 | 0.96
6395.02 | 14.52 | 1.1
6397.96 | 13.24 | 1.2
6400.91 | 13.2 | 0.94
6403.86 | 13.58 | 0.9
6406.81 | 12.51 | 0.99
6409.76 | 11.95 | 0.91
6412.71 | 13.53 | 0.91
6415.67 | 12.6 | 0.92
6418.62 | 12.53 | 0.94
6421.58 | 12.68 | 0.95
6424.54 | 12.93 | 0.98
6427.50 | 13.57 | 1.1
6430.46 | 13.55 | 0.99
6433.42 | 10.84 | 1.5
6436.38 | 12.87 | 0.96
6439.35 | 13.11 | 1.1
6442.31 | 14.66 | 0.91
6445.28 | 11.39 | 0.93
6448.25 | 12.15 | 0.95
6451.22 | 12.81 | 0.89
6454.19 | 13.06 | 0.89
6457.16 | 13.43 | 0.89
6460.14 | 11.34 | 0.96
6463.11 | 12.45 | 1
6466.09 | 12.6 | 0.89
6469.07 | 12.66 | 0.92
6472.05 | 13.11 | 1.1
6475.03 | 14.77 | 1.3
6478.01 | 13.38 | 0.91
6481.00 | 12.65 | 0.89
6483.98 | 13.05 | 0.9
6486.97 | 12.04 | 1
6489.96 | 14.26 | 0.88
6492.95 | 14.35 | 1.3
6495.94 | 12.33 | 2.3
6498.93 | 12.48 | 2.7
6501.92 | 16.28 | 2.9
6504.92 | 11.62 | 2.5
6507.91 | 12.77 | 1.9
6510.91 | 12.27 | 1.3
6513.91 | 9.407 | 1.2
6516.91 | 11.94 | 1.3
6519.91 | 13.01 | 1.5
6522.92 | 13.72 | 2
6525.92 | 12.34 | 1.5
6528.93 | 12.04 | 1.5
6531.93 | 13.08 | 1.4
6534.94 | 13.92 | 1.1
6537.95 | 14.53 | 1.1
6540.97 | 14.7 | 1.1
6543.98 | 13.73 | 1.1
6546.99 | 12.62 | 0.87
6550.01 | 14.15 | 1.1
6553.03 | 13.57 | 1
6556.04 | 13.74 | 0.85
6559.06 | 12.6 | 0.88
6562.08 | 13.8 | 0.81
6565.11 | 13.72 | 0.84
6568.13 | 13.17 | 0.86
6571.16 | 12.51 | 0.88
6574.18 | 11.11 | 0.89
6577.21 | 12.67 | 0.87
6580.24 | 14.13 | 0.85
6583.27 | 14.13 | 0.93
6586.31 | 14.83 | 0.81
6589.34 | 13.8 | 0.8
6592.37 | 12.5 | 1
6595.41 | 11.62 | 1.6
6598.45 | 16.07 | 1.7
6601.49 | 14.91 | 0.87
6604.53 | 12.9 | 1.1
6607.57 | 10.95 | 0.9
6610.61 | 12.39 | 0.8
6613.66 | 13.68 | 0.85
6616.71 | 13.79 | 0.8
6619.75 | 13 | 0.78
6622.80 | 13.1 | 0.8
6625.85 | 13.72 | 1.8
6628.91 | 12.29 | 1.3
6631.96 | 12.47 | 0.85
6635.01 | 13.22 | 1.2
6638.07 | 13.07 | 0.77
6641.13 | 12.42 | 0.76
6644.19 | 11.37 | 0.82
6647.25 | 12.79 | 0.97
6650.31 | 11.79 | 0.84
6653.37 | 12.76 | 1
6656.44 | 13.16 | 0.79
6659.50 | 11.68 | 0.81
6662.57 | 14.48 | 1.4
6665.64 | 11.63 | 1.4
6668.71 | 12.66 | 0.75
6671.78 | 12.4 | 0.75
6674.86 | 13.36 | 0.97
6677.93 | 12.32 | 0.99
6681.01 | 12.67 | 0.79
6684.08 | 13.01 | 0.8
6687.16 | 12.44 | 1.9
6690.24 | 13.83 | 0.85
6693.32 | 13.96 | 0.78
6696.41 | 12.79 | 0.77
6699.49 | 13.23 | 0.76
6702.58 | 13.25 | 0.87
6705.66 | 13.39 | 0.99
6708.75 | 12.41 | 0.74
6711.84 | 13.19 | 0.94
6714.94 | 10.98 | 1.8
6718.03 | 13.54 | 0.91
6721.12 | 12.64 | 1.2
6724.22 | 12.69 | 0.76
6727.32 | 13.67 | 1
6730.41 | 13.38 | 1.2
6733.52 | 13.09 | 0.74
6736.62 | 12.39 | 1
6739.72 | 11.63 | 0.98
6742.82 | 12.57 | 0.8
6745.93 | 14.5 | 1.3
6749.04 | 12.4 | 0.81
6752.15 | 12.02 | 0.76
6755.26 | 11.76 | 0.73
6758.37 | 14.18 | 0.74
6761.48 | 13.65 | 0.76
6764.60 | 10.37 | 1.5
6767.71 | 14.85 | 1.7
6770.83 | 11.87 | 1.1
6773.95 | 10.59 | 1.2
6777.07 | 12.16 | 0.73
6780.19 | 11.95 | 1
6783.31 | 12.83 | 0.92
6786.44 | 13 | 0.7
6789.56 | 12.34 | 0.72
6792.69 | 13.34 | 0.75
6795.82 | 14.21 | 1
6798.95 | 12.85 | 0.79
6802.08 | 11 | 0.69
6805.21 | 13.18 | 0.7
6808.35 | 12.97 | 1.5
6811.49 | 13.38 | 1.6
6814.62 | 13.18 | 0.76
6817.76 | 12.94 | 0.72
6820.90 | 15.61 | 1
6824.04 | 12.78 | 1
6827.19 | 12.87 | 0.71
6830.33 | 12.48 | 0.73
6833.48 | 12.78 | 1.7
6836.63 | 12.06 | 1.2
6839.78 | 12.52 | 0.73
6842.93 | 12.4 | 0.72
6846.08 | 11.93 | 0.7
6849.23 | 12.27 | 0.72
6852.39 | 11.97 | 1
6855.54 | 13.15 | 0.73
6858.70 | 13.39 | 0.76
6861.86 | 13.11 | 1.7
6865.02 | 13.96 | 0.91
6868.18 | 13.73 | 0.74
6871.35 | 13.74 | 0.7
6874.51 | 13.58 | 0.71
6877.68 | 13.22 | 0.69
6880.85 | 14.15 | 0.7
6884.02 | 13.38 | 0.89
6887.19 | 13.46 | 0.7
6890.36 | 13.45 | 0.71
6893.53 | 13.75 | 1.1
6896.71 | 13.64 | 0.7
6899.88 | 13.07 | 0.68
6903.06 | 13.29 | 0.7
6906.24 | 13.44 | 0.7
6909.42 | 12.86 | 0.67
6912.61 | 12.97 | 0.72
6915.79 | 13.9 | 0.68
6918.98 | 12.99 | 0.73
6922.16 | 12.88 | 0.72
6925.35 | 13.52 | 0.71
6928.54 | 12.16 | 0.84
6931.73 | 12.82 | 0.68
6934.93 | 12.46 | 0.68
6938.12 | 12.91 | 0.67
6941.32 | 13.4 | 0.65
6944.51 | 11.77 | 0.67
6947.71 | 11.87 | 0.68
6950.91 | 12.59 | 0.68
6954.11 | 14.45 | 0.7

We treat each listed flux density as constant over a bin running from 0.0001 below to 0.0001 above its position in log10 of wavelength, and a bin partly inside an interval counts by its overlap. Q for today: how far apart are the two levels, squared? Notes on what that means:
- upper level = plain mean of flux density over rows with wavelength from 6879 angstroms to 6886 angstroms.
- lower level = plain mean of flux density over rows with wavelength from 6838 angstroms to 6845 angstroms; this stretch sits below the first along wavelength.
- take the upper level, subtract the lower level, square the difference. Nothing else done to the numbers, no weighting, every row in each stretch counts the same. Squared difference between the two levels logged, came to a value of 1.7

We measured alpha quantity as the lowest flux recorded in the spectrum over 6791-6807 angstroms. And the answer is 11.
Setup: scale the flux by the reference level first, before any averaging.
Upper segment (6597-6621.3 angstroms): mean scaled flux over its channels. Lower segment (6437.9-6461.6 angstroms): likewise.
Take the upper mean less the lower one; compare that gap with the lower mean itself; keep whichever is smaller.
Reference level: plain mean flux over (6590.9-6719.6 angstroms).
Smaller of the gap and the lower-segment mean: 0.06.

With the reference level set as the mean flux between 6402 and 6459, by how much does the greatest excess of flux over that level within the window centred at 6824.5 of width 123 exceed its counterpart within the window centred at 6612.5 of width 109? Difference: -0.5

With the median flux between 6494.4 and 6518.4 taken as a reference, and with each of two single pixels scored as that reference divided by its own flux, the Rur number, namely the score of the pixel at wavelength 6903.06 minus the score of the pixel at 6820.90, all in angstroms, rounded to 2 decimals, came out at 0.14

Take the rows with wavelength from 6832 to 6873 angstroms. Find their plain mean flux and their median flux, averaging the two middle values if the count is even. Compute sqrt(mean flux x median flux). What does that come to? 12.8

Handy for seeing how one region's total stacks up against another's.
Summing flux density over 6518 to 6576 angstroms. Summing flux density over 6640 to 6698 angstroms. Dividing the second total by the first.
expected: 0.96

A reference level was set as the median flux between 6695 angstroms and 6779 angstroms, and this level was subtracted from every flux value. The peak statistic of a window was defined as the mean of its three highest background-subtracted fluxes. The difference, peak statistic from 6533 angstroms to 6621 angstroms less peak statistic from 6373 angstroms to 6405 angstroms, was 1.3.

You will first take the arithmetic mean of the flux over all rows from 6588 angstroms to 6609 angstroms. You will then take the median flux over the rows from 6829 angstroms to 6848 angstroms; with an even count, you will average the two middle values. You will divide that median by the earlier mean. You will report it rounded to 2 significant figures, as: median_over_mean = 0.94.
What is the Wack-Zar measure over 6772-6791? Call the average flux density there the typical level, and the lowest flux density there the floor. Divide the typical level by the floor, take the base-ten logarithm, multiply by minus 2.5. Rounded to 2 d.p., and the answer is -0.15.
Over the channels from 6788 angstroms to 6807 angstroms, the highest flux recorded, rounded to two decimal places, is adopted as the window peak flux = 14.21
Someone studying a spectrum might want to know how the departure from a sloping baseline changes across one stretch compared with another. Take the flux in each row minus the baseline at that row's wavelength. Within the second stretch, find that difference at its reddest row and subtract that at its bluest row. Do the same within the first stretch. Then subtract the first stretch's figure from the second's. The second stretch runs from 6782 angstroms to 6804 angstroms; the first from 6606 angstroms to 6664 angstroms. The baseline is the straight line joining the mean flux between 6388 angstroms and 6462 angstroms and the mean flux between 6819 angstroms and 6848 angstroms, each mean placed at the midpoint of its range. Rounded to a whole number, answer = -5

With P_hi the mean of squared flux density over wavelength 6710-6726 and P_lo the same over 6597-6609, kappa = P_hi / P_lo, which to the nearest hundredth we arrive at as 0.83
